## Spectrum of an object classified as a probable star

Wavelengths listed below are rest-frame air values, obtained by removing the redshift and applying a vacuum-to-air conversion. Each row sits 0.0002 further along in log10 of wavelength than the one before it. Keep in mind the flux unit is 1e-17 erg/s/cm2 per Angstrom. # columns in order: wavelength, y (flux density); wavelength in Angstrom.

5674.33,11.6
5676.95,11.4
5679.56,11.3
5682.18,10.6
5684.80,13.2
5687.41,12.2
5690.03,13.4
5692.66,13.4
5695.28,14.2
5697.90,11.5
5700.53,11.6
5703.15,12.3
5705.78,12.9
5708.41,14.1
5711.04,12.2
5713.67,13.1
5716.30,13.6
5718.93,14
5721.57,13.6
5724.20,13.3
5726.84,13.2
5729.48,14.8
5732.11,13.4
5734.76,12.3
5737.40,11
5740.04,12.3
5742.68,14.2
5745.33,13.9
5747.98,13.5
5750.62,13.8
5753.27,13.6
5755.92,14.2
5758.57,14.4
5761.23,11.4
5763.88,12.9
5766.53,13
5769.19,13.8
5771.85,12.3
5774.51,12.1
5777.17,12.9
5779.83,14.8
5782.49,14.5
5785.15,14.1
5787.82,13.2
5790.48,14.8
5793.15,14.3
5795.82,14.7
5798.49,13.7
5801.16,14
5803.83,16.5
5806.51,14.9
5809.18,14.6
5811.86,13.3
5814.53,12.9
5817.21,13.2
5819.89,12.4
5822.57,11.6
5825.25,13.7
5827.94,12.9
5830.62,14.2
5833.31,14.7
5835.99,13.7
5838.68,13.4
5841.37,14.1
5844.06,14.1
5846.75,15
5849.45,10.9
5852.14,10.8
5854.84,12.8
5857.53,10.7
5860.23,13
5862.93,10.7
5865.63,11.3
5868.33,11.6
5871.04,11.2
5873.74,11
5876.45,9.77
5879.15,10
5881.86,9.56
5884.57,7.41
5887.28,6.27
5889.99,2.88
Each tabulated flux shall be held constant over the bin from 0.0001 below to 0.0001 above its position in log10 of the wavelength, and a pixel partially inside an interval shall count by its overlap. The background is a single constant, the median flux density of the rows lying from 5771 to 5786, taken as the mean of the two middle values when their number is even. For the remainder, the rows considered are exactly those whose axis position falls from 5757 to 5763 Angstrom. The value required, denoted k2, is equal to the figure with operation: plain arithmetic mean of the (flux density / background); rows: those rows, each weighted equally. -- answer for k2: 0.96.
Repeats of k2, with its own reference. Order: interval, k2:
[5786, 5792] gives 1.04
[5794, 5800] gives 1.05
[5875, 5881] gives 0.73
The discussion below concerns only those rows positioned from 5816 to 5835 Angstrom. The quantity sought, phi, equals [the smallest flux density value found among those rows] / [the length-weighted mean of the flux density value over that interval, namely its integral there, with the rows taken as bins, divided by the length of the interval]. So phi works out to 0.88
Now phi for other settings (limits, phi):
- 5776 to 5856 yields 0.79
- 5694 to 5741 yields 0.85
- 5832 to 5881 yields 0.81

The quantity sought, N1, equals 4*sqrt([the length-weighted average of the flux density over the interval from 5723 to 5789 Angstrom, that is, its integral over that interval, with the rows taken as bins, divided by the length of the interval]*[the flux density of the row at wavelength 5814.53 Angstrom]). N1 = 52.4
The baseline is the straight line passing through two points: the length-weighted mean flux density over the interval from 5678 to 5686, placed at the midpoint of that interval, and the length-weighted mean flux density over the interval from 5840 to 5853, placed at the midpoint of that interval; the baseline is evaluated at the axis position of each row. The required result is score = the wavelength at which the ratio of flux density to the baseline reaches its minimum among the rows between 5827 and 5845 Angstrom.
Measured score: 5827.94 Angstrom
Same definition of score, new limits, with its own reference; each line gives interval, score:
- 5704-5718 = 5711.04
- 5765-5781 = 5774.51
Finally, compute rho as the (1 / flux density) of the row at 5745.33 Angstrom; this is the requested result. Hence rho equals 0.072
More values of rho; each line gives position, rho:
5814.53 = 0.078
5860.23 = 0.077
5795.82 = 0.068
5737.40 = 0.091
